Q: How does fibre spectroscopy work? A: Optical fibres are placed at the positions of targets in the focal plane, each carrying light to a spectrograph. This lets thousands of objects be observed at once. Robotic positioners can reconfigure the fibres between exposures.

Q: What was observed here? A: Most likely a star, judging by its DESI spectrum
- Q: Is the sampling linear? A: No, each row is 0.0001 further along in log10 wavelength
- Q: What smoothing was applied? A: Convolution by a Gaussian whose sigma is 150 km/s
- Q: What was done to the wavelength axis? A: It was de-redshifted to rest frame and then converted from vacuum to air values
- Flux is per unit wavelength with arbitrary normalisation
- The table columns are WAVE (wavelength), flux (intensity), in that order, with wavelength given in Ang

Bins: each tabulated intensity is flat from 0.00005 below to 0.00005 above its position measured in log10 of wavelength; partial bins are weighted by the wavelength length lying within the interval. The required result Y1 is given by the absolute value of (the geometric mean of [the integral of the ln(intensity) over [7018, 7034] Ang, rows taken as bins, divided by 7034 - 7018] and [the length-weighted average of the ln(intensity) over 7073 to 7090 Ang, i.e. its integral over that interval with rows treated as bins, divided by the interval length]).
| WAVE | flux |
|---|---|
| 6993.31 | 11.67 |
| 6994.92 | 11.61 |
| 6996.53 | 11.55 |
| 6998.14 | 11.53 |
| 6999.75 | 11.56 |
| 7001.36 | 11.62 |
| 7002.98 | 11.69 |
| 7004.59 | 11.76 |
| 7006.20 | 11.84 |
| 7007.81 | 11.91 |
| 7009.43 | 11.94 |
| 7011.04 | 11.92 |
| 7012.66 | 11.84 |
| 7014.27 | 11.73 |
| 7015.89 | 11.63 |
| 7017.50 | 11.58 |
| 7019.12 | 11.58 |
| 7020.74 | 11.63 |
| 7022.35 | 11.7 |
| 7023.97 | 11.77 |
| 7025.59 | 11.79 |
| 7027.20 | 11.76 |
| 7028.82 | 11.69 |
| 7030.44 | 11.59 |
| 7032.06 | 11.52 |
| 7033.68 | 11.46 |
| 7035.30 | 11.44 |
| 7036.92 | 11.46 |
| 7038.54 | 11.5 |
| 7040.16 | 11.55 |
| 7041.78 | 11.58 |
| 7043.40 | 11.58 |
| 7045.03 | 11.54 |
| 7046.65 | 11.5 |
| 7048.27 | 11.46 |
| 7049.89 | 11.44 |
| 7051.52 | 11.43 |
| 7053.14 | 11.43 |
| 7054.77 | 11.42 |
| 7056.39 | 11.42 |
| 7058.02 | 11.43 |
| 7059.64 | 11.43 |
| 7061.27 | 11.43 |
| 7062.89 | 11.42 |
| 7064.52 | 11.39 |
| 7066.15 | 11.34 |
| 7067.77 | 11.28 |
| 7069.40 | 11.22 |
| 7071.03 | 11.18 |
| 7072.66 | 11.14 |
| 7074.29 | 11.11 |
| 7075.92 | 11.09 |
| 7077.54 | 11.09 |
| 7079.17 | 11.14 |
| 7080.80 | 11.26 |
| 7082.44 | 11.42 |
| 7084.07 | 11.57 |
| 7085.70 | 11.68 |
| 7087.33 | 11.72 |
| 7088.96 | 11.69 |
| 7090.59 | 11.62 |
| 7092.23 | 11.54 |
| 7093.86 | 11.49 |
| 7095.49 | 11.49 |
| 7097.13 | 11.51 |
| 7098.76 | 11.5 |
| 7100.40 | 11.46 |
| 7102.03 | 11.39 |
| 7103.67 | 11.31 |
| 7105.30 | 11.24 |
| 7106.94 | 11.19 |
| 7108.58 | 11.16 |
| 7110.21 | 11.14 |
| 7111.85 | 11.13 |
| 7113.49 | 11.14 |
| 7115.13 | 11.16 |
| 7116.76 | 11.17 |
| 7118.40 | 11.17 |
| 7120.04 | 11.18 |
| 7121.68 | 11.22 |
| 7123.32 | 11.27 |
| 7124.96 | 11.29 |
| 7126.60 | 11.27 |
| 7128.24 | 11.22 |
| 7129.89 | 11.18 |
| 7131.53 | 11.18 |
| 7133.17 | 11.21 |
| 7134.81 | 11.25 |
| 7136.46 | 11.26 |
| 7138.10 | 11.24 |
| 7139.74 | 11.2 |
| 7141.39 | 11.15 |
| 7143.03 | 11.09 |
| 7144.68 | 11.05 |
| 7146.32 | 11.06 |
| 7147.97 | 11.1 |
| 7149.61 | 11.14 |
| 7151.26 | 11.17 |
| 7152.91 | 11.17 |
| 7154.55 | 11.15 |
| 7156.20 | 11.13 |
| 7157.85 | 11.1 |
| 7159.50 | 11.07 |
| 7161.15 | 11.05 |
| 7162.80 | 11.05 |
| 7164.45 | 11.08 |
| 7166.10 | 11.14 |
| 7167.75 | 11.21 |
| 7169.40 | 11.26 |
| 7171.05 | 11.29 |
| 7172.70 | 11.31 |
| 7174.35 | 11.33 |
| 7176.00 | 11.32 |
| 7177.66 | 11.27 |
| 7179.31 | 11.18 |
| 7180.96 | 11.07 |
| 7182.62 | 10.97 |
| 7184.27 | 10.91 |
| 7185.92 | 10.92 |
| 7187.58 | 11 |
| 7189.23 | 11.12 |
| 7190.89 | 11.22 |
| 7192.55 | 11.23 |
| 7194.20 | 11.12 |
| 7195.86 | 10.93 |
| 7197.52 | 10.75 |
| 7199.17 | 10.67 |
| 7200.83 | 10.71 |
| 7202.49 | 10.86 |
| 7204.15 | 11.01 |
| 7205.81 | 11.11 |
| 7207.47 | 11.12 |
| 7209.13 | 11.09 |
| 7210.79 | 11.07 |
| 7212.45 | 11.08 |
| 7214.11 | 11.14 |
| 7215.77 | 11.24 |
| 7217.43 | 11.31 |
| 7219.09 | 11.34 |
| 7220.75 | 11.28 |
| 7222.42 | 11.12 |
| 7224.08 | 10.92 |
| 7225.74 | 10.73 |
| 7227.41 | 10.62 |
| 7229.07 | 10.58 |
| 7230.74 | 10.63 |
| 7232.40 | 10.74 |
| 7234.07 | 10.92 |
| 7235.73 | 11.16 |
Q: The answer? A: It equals 2.44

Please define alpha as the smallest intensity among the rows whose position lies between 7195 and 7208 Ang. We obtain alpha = 10.67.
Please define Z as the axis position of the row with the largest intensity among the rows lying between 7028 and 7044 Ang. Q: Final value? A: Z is 7028.82 Ang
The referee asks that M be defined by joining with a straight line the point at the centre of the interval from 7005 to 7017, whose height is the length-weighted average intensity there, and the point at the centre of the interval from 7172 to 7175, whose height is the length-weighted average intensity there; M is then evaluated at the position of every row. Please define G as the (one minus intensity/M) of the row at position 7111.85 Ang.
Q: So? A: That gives 0.034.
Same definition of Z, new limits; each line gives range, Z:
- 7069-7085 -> 7084.07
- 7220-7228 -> 7220.75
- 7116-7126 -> 7124.96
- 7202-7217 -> 7215.77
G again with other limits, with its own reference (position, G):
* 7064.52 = 0.023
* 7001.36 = 0.020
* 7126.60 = 0.017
